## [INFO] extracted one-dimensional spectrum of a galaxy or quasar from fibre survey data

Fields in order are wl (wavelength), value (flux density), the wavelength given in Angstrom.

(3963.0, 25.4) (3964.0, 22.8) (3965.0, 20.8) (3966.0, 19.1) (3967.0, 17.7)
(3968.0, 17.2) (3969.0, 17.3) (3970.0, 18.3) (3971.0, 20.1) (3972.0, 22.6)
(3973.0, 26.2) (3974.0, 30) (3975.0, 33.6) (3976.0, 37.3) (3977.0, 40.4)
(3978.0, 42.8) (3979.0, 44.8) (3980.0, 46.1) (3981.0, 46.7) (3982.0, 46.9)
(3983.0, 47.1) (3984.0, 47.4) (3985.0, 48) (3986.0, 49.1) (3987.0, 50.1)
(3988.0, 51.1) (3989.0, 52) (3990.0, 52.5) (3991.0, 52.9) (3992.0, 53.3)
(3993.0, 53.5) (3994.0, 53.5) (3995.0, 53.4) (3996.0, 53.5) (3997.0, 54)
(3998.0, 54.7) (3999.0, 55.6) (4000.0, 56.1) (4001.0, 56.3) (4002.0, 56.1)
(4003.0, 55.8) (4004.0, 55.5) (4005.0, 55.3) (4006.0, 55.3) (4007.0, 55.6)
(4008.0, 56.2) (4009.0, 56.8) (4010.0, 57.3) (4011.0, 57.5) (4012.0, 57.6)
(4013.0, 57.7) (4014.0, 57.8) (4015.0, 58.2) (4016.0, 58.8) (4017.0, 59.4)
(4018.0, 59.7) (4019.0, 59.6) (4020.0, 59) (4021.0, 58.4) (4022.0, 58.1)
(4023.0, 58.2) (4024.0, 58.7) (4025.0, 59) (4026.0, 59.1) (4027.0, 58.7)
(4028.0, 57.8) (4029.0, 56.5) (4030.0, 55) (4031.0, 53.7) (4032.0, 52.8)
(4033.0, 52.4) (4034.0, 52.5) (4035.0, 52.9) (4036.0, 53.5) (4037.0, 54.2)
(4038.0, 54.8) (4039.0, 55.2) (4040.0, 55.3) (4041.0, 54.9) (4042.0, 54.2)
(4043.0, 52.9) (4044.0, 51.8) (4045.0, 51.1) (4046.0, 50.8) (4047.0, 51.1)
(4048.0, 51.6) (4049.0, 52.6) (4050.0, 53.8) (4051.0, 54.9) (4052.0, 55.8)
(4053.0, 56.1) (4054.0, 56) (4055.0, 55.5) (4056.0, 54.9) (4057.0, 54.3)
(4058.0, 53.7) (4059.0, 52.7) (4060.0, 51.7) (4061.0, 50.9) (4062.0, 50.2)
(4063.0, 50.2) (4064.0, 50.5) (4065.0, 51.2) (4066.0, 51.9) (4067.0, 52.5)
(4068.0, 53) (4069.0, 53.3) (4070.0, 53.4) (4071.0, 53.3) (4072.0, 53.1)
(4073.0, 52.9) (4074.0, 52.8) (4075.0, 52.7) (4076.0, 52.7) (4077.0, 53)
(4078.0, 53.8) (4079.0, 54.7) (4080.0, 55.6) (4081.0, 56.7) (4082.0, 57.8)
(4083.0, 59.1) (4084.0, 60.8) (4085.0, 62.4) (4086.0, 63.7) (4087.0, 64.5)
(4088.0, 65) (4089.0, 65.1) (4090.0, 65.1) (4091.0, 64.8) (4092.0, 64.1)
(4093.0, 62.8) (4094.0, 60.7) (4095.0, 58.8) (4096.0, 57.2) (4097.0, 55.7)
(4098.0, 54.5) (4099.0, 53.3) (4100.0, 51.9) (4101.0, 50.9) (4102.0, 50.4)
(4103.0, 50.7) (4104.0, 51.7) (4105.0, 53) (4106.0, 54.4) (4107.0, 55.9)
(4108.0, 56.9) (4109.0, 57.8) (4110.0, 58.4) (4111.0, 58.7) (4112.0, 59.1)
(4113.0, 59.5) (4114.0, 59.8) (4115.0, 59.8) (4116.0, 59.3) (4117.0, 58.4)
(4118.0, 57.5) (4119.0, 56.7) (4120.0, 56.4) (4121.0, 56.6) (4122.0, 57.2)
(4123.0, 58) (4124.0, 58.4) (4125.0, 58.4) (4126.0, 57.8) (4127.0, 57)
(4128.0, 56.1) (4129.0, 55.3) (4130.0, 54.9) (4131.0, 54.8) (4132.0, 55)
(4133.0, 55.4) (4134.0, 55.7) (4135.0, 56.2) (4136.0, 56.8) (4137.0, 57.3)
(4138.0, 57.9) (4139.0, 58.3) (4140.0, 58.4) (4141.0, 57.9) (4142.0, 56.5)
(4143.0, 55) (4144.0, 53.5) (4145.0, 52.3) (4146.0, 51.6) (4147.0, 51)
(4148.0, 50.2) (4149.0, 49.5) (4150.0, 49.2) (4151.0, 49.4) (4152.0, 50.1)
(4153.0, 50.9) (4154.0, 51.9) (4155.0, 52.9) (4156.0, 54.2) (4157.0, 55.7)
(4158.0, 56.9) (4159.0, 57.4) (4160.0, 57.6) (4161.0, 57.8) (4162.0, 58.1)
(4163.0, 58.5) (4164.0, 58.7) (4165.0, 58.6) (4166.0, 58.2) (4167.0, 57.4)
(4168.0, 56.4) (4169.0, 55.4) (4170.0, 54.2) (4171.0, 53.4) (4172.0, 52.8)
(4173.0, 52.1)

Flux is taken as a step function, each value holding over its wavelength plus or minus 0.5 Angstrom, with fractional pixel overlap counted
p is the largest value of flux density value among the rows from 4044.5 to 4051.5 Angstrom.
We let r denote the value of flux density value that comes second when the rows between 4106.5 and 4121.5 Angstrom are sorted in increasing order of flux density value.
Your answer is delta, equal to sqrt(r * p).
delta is 55.6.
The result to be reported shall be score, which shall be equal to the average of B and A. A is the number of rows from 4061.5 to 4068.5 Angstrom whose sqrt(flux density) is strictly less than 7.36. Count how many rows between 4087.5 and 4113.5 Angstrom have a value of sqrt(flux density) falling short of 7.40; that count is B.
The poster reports 8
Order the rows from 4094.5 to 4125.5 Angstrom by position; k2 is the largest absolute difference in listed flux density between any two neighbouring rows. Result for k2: 1.60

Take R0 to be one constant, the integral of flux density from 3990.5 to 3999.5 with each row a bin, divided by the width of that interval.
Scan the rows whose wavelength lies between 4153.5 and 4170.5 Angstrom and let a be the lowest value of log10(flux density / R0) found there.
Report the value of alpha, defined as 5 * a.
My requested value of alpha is -0.08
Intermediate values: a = -0.016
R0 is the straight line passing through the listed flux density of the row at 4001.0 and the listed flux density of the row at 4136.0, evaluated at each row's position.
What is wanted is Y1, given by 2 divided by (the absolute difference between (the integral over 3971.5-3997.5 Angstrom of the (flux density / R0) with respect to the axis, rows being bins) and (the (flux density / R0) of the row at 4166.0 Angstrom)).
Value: 0.099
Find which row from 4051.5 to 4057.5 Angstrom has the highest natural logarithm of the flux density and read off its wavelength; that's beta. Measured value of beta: 4053.0 Angstrom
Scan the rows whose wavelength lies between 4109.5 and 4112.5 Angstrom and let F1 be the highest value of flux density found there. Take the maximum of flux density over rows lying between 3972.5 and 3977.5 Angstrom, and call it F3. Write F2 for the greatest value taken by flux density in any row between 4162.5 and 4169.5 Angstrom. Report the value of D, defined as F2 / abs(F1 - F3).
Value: 3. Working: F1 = 59.1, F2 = 58.7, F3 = 40.4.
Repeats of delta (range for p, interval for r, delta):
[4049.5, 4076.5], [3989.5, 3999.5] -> 54.5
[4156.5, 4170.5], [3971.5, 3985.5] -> 39.2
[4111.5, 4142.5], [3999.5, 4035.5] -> 56.0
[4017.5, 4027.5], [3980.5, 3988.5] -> 52.9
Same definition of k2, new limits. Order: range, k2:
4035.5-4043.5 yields 1.30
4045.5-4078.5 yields 1.20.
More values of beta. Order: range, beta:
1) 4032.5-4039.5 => 4039.0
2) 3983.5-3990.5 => 3990.0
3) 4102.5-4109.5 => 4109.0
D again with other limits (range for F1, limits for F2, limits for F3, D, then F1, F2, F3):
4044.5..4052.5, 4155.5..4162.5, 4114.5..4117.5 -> 15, 55.8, 58.1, 59.8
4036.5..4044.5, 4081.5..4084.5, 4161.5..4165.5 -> 18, 55.3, 60.8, 58.7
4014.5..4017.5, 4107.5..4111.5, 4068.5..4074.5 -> 10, 59.4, 58.7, 53.4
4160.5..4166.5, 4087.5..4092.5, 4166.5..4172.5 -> 50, 58.7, 65.1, 57.4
